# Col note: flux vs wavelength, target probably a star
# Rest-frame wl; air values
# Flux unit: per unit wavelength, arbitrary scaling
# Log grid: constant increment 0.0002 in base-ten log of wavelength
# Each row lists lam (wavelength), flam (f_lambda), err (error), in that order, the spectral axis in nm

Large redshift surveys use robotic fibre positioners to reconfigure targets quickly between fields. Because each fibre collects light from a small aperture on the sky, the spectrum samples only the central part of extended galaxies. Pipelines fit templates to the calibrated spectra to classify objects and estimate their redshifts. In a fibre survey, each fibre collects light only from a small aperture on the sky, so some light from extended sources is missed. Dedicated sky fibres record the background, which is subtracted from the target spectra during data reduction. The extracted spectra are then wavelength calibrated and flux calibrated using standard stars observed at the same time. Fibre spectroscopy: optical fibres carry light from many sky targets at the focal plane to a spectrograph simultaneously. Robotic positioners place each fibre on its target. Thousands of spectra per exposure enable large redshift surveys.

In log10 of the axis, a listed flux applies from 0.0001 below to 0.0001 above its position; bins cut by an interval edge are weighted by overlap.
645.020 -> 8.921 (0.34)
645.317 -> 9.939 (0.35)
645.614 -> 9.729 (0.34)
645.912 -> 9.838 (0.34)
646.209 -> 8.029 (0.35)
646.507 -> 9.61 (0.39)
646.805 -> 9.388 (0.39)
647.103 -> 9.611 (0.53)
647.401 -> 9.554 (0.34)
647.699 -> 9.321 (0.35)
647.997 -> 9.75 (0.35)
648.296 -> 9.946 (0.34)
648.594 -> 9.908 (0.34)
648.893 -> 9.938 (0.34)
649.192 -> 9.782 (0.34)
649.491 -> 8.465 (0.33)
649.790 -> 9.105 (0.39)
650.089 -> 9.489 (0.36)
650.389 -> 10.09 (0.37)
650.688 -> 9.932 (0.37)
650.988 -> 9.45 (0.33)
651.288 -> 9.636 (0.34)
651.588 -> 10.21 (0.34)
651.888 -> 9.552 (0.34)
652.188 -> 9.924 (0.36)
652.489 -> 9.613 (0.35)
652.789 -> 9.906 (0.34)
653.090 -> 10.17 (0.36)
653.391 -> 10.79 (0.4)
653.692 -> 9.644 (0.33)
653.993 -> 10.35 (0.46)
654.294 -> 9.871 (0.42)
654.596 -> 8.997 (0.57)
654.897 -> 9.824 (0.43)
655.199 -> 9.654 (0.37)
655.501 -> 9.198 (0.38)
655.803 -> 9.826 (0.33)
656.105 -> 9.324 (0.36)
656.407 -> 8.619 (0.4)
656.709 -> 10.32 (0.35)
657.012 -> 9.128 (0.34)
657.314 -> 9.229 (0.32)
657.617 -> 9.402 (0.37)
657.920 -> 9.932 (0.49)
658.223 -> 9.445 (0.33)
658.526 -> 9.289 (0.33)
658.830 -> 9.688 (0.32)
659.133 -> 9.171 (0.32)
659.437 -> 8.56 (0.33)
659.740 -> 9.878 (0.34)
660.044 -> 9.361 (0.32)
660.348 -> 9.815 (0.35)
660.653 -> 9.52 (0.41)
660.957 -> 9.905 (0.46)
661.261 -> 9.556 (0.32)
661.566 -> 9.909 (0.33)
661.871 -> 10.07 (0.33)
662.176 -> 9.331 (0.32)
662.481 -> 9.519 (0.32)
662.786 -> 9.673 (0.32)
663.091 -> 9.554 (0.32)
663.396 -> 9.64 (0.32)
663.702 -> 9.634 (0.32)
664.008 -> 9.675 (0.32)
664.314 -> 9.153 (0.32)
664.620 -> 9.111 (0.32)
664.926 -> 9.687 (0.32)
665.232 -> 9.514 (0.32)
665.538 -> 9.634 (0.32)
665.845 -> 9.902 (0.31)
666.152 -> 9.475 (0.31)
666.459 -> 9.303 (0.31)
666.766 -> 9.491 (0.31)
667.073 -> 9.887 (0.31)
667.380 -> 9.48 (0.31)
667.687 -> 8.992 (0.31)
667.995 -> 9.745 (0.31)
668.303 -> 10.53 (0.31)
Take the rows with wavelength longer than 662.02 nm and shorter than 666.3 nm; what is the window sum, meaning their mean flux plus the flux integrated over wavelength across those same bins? 50.4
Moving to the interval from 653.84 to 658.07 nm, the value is 49.9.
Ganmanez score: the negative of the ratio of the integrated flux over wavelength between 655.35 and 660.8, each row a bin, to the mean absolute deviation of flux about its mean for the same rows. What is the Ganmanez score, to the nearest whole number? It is -154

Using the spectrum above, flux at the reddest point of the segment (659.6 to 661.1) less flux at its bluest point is 0.03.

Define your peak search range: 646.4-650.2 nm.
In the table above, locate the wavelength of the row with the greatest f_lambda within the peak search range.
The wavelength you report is 648.296 nm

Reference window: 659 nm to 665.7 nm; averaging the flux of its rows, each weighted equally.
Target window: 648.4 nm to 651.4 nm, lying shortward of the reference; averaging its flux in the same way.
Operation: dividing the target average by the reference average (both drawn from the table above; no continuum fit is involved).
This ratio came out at 1.00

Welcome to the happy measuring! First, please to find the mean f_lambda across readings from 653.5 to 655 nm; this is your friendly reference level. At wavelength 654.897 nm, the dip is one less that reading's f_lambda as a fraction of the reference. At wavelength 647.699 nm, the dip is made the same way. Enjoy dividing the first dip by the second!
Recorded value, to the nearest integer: 0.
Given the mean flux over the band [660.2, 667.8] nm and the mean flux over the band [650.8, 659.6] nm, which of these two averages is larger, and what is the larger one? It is 9.61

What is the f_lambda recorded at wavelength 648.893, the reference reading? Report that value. 9.938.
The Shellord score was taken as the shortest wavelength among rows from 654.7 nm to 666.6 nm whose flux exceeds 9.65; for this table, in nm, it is 654.897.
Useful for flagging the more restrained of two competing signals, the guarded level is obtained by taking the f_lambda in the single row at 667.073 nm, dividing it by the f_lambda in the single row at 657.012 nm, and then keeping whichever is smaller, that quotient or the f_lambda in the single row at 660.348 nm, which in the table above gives 1.08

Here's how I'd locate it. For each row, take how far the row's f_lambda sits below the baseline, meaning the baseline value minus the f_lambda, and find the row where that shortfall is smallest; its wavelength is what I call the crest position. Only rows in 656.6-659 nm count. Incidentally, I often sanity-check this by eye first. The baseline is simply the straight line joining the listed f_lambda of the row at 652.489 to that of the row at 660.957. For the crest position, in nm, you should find 656.709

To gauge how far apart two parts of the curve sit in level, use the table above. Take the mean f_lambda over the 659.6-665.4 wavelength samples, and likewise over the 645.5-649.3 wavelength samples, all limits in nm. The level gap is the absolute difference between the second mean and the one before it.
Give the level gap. 0.04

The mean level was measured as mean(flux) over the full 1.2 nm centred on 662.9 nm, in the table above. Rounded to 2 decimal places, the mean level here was 9.60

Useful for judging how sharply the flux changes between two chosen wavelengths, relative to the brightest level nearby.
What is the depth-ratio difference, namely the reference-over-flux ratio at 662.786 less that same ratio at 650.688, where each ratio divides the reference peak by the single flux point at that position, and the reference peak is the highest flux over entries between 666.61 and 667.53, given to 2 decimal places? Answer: 0.03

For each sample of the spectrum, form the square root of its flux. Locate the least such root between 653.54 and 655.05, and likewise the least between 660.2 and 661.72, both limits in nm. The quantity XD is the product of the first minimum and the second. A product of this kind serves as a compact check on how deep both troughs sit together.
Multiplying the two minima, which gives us 9.3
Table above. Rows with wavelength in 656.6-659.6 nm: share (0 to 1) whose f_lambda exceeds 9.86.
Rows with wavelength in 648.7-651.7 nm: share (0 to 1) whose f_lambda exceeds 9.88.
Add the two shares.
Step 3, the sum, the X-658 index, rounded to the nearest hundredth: 0.60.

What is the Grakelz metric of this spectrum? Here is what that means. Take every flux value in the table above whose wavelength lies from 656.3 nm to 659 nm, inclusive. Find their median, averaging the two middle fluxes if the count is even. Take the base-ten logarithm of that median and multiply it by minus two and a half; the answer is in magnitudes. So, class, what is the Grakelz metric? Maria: -2.43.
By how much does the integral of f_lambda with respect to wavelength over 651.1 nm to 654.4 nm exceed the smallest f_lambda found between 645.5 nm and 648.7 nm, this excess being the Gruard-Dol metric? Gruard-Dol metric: 24.9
